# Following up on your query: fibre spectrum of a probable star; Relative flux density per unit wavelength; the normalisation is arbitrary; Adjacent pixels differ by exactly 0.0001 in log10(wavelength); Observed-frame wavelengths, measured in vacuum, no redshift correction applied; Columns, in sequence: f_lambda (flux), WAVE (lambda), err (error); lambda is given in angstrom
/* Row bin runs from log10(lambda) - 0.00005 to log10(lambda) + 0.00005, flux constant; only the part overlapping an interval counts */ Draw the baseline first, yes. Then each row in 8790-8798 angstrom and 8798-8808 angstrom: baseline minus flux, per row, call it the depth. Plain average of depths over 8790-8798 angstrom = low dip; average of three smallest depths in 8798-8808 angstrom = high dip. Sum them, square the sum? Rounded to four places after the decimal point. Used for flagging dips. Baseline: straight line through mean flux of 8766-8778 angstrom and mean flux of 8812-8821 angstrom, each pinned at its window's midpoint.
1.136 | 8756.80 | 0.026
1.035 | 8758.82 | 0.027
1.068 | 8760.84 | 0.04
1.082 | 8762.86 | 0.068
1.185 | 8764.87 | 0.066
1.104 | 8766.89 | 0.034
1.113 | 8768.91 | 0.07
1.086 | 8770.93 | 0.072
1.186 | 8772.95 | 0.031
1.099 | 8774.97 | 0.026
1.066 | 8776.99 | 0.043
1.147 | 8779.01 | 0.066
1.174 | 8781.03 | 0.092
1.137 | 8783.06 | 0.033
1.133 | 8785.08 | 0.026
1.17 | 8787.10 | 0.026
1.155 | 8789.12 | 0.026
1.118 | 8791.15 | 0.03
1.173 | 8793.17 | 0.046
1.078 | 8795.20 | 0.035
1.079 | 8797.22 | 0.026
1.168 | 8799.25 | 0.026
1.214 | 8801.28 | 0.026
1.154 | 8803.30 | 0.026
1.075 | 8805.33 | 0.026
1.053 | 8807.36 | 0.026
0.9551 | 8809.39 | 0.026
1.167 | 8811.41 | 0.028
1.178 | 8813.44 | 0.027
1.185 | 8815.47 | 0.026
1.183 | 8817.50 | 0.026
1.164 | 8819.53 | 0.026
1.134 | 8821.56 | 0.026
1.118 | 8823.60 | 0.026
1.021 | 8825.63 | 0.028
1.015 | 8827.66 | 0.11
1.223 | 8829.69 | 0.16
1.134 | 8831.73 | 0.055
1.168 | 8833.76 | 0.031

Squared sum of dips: 0.0000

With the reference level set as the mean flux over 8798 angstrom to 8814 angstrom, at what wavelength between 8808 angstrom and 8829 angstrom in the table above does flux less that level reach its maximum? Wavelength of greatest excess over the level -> 8815.47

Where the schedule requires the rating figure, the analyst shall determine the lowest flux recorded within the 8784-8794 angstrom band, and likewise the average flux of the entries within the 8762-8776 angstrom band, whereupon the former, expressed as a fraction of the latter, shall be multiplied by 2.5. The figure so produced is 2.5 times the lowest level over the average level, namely 2.49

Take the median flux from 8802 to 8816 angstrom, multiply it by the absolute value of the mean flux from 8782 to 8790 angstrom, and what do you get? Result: 1.33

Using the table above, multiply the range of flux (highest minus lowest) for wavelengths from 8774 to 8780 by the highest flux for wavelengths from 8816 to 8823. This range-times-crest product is 0.096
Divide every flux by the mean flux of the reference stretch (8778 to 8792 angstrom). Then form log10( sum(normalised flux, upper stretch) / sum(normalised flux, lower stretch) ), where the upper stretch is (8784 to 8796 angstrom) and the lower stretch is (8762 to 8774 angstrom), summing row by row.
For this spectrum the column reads 0.0045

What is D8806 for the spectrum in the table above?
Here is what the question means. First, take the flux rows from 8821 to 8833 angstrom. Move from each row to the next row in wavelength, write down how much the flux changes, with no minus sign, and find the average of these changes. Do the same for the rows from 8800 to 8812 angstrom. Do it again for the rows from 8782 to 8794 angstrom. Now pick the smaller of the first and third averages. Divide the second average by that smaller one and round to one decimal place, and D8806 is 3.2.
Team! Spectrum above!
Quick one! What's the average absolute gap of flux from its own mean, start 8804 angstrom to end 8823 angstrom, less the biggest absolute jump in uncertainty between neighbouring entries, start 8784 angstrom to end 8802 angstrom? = 0.05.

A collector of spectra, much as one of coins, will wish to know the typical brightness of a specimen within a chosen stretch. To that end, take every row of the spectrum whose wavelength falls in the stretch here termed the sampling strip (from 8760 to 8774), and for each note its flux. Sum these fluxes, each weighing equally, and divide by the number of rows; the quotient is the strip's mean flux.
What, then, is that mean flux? 1.118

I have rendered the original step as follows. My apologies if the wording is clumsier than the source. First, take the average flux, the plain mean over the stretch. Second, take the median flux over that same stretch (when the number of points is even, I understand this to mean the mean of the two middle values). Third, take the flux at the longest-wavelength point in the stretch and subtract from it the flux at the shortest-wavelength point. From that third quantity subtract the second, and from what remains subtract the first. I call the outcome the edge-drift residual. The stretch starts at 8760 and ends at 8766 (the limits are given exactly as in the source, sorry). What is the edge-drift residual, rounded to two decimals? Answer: -2.08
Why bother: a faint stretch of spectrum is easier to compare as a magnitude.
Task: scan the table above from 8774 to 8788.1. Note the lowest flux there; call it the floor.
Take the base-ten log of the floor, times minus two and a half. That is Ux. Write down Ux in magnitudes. -0.069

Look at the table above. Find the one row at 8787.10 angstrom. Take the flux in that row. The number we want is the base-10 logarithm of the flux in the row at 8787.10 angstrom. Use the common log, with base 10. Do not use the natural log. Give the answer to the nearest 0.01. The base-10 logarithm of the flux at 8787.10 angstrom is 0.07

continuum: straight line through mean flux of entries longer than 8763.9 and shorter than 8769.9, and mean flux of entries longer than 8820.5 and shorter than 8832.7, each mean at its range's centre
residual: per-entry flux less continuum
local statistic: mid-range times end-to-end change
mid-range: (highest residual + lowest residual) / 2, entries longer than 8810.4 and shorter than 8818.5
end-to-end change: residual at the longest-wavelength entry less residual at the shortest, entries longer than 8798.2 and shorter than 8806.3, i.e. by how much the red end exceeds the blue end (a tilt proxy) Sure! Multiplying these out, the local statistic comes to -0.0057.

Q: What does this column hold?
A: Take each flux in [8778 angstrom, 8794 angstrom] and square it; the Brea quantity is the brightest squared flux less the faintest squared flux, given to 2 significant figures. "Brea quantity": 0.13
